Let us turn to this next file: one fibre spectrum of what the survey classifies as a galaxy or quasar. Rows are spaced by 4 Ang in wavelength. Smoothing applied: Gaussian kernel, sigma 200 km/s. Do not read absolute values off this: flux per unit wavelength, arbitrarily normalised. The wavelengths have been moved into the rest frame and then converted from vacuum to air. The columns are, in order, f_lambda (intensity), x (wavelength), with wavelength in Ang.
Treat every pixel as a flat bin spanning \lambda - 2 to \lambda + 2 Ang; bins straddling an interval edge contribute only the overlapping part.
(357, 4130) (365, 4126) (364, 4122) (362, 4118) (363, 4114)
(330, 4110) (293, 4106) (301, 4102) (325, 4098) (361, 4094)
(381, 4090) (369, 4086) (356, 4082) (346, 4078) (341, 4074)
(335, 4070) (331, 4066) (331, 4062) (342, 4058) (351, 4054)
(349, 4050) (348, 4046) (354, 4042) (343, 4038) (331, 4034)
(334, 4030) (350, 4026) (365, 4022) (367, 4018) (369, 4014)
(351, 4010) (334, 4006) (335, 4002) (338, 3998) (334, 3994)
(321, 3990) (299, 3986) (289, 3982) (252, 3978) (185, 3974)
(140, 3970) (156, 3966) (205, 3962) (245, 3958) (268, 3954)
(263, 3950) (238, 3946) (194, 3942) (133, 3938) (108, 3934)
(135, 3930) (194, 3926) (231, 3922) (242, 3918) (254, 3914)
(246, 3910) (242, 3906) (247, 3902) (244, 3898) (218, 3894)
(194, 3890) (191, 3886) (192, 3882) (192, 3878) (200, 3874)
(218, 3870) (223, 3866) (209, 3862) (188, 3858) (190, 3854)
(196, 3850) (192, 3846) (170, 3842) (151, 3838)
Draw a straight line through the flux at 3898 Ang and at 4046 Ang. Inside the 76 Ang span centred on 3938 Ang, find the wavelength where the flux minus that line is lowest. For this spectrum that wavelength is 3934 Ang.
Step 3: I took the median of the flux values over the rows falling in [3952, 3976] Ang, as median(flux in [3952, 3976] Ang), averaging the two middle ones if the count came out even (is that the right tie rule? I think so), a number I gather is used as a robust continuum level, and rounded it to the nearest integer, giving 195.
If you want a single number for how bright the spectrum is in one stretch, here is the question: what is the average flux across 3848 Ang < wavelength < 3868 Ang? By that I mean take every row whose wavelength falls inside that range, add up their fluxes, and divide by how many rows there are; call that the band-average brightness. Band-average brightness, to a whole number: 201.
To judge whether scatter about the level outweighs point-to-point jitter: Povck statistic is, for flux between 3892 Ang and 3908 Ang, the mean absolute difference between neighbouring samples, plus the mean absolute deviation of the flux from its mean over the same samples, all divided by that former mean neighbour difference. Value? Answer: 1.9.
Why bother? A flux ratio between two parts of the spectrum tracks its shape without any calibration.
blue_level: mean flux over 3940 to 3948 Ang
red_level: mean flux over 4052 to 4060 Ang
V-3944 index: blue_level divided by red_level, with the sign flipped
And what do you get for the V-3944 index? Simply -0.62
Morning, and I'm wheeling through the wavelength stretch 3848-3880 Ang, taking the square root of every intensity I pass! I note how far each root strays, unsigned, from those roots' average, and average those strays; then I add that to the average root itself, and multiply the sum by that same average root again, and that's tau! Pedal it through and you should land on 207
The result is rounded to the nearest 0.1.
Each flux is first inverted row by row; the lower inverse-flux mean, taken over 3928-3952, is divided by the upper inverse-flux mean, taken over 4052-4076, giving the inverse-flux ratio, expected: 2.1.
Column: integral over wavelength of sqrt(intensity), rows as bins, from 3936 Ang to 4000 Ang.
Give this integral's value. 984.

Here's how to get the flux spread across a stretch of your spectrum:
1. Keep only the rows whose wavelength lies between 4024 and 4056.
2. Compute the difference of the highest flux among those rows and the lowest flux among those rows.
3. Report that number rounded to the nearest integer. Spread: 23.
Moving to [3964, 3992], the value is 181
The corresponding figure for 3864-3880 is 31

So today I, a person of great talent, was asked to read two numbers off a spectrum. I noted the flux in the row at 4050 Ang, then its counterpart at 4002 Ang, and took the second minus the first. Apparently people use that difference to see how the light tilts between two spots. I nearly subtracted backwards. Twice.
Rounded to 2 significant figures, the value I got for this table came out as -14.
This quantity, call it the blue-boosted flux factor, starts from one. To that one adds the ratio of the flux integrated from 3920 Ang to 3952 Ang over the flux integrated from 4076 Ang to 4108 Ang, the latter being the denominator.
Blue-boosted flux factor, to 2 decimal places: 1.55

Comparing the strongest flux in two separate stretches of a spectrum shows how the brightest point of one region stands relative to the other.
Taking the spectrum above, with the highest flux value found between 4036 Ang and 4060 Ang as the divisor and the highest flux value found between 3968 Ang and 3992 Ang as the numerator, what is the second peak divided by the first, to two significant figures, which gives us 0.91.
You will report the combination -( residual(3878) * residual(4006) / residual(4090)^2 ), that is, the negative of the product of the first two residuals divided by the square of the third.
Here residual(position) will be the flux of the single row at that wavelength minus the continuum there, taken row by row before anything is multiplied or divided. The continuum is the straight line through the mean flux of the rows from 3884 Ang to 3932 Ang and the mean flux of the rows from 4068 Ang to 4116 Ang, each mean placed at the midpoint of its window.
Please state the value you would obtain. 0.2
